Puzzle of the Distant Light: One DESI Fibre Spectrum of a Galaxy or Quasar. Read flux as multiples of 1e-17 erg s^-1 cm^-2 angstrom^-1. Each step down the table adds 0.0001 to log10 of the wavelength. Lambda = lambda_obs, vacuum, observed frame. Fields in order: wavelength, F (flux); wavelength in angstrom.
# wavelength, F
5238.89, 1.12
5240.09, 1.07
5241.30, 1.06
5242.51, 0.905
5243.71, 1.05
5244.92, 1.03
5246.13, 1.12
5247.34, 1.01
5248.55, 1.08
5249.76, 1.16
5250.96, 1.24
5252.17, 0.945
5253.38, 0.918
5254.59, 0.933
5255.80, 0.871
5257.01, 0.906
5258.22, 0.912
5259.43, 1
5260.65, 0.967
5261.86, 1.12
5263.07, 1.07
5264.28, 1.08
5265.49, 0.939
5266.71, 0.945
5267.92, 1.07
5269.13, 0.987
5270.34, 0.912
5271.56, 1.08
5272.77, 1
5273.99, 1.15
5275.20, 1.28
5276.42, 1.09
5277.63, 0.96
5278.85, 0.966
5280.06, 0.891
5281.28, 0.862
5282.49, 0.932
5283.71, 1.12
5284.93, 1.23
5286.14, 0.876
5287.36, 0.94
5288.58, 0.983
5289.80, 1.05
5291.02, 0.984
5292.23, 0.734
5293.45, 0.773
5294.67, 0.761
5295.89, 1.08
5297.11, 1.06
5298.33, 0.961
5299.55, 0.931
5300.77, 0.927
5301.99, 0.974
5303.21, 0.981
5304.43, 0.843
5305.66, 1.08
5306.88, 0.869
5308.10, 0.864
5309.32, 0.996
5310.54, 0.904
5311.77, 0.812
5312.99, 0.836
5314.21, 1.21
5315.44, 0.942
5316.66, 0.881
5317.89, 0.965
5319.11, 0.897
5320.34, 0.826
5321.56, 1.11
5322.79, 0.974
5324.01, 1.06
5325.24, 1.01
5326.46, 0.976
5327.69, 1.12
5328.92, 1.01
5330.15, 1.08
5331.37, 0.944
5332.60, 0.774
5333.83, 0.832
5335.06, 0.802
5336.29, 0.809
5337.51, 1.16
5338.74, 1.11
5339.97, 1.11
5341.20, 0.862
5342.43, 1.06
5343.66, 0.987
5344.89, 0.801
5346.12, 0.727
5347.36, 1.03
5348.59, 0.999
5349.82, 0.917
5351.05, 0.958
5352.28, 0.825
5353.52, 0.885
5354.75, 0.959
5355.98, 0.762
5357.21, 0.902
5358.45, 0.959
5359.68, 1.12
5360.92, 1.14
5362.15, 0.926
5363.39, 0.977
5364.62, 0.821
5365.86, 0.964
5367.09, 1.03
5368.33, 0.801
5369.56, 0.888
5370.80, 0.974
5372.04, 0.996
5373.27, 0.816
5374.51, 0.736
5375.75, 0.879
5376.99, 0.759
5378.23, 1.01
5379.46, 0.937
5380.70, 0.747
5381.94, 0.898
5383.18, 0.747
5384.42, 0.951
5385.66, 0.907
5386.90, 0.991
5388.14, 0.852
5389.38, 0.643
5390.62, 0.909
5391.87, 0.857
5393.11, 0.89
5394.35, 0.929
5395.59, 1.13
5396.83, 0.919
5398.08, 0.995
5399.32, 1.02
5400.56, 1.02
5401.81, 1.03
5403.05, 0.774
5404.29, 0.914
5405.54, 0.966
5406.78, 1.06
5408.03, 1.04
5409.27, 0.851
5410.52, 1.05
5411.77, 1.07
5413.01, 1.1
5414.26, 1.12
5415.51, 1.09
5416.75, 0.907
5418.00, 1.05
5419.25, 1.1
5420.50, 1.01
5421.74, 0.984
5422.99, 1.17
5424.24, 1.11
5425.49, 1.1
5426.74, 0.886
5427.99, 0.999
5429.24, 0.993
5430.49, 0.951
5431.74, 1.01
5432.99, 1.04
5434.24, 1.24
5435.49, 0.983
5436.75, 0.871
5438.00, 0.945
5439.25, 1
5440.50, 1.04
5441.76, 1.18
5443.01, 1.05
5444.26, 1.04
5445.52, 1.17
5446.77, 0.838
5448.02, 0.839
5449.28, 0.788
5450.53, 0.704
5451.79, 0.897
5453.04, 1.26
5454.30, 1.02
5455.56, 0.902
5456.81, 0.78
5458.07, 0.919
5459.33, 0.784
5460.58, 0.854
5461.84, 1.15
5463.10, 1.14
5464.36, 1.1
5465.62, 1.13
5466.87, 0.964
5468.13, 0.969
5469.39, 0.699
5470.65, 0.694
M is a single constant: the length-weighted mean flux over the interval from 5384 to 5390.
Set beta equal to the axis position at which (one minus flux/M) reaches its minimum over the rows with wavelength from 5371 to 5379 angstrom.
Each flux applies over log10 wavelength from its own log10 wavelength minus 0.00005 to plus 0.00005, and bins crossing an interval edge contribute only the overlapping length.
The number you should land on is 5378.23 angstrom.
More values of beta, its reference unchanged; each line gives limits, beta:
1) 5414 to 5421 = 5414.26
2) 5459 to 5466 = 5461.84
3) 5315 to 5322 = 5321.56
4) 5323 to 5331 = 5327.69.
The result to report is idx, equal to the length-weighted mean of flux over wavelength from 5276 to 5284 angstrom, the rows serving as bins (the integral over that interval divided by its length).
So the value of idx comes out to 0.97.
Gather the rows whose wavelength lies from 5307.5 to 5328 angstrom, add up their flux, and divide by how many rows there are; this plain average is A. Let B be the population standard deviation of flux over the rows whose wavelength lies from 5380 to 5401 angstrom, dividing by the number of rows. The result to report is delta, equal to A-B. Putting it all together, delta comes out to 0.850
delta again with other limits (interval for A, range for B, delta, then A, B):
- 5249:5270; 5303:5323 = 0.897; 1.004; 0.107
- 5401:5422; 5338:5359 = 0.897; 1.007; 0.110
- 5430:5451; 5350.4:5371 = 0.882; 0.982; 0.100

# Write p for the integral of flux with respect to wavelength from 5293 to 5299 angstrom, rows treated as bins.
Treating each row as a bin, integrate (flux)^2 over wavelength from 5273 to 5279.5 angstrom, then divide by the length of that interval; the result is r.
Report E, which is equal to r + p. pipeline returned 6.8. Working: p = 5.58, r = 1.19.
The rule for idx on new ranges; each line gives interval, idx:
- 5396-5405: 0.96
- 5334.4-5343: 0.99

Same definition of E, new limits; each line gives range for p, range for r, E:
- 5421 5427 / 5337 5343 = 7.5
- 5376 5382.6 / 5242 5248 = 6.8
